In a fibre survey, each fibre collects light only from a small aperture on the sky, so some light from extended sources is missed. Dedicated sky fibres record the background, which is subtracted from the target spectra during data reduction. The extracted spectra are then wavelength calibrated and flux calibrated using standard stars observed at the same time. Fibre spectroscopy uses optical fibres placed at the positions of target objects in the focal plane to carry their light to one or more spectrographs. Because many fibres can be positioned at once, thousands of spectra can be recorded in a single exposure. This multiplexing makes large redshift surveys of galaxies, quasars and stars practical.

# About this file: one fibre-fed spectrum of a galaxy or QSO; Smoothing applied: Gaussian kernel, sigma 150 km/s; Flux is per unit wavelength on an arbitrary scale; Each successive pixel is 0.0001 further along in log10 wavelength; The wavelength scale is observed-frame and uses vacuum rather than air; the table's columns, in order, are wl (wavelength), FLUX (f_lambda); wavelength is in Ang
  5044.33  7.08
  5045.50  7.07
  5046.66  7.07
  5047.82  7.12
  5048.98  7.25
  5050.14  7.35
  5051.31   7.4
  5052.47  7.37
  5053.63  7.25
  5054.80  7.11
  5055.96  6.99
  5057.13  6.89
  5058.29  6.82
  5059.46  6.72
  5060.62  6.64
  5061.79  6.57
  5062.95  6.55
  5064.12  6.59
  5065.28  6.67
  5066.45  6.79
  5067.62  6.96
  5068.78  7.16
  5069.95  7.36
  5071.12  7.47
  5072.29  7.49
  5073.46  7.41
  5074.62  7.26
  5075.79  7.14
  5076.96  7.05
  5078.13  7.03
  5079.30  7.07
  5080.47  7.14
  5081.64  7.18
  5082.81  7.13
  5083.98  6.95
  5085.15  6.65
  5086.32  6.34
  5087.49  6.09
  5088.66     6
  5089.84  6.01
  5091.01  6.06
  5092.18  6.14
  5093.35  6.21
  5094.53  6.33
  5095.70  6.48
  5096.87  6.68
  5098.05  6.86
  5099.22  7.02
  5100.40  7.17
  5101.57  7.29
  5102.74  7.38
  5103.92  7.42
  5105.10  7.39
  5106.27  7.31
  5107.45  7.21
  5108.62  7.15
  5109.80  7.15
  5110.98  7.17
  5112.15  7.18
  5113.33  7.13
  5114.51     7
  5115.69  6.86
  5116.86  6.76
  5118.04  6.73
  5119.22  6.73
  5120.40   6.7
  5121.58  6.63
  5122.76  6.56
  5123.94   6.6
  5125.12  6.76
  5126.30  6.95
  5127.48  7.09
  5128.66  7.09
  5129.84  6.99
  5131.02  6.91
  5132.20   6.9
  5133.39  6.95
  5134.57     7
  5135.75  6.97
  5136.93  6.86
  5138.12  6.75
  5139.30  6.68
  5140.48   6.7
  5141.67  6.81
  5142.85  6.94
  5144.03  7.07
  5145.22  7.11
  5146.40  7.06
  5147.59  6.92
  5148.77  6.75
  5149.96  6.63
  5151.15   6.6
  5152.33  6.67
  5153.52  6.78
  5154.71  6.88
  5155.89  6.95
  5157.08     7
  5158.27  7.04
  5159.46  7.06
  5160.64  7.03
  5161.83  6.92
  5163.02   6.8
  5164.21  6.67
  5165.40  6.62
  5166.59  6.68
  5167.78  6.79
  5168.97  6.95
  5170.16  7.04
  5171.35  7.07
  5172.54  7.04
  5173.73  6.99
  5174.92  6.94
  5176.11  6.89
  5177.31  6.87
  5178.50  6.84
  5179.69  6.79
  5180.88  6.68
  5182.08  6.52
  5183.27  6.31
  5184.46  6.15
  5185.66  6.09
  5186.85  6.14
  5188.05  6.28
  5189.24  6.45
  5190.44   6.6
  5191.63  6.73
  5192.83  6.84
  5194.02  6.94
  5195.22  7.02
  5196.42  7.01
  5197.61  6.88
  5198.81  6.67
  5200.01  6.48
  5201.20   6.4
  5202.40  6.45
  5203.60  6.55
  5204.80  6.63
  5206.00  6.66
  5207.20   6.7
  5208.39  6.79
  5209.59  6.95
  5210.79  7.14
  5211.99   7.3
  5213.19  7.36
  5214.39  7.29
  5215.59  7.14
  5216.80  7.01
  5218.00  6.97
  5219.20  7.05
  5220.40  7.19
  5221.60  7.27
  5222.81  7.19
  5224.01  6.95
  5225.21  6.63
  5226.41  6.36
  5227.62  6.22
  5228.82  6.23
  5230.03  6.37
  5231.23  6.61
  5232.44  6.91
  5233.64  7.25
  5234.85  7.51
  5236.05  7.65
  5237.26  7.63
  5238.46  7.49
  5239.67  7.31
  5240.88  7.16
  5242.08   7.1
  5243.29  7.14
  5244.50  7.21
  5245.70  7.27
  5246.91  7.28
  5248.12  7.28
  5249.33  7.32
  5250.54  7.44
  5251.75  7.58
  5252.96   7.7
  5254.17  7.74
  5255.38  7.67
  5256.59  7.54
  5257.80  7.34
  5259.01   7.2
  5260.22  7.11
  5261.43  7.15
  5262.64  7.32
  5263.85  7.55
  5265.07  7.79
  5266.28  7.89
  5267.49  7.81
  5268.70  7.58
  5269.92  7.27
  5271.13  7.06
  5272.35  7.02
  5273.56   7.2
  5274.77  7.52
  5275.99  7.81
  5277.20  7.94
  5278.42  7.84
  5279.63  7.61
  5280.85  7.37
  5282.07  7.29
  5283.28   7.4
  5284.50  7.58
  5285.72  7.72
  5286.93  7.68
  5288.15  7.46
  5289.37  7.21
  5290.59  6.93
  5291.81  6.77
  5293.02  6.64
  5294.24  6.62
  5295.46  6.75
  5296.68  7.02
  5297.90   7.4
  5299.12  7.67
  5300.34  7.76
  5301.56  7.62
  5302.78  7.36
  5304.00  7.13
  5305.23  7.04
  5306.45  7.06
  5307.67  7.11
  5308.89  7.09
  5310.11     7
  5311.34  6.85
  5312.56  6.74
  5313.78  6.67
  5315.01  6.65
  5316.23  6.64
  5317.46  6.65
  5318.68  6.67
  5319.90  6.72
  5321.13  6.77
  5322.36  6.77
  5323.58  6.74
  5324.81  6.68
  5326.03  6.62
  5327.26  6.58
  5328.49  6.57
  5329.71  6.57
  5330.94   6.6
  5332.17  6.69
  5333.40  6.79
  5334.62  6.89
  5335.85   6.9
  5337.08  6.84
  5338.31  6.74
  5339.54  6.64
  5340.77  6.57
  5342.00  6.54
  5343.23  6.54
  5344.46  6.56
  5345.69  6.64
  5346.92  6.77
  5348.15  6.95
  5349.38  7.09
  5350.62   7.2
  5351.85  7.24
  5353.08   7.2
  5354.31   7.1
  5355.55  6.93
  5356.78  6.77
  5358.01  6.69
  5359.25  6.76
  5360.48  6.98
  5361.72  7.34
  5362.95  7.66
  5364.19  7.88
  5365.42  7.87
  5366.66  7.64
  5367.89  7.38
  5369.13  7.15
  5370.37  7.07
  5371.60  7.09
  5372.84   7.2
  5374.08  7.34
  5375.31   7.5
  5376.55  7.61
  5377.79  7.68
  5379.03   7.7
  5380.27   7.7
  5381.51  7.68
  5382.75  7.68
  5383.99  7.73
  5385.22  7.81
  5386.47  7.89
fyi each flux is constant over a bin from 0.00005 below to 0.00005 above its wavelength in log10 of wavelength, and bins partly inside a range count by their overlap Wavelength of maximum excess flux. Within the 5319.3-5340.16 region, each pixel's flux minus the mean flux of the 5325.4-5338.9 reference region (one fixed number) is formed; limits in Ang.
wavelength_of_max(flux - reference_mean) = 5335.85 Ang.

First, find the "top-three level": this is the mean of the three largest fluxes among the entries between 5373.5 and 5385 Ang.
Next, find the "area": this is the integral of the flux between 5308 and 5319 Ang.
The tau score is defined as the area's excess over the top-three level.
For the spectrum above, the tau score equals 66.9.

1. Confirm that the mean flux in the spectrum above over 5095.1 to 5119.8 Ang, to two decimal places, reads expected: 7.05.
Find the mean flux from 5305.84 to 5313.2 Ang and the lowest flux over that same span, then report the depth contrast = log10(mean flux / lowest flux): 0.015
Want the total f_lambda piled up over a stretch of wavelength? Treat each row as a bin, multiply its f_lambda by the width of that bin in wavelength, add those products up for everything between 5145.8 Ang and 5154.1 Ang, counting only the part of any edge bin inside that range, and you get 56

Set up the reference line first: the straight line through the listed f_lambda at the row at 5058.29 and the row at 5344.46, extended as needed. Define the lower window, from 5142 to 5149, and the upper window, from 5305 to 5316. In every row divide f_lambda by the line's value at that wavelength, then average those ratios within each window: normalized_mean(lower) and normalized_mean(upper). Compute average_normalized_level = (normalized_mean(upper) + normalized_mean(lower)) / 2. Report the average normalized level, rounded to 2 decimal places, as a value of 1.04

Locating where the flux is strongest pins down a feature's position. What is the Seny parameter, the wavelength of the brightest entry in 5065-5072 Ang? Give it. 5071.12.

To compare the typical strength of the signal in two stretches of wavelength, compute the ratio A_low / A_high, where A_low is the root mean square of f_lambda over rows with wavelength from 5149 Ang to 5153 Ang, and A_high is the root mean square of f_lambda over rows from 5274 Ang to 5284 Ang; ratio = 0.87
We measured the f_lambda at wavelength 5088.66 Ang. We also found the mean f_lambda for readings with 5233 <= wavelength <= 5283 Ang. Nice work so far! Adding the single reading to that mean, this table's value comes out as 13.4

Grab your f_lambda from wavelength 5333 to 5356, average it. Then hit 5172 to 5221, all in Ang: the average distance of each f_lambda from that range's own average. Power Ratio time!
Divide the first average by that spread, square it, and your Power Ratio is 666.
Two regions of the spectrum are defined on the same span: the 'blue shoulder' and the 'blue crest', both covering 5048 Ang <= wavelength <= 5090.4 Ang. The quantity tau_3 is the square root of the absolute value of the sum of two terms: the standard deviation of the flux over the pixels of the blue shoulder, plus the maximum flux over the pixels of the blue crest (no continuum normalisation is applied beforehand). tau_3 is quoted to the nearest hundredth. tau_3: 2.81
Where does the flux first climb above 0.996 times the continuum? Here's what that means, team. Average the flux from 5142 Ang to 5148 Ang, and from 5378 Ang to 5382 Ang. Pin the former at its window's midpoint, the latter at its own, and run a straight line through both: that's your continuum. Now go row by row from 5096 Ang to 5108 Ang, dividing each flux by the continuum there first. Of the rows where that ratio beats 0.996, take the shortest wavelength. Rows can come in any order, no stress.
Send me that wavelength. 5098.05 Ang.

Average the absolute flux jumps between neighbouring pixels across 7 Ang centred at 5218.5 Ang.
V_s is 0.094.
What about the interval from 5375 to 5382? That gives 0.044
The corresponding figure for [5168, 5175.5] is 0.050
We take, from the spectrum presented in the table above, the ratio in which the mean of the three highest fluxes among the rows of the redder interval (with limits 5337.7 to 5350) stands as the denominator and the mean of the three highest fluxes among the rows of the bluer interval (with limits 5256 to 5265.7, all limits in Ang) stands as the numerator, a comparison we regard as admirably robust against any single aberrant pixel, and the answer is 1.10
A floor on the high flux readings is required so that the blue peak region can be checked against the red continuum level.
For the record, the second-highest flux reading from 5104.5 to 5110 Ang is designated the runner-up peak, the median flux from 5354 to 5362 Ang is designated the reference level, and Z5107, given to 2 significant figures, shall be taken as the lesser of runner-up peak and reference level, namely 6.9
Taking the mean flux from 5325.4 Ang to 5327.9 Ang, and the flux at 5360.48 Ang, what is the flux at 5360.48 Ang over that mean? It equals 1.06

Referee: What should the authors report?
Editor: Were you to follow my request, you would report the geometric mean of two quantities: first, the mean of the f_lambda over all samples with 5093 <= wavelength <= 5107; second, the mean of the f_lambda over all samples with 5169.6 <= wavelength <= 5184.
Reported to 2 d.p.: 6.90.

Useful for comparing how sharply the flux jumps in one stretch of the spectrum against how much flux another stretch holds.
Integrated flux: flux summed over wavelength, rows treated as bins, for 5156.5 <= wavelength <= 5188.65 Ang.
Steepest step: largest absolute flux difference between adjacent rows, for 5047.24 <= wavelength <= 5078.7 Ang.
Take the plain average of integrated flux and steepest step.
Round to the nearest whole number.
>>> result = 109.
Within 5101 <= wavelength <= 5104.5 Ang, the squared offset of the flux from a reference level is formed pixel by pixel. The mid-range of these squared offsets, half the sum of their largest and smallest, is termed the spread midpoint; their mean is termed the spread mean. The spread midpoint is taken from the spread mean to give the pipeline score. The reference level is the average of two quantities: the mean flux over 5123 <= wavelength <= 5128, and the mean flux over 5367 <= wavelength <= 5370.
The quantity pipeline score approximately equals 0.004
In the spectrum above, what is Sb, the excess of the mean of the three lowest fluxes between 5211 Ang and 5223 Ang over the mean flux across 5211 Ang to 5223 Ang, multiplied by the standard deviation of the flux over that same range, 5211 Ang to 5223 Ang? -0.02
